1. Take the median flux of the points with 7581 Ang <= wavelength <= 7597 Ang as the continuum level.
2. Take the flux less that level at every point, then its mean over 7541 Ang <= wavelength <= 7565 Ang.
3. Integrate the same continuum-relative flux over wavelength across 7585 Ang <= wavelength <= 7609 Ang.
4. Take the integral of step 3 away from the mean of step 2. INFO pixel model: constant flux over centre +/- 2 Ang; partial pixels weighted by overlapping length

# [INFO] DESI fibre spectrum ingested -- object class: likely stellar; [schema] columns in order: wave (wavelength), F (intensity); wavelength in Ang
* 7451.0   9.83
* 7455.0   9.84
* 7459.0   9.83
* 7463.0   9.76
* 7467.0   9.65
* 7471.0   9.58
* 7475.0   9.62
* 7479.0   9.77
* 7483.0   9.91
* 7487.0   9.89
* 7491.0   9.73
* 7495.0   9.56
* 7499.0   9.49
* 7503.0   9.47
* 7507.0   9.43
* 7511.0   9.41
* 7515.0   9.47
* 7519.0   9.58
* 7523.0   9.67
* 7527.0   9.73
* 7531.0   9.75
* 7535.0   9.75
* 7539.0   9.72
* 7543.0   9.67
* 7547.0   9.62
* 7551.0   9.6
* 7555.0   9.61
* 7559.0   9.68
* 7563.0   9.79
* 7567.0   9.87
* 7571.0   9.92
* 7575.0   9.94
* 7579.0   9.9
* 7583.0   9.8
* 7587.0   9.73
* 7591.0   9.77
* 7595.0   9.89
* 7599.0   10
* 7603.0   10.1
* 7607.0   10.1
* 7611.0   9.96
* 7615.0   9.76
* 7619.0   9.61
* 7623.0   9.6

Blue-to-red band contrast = -3.6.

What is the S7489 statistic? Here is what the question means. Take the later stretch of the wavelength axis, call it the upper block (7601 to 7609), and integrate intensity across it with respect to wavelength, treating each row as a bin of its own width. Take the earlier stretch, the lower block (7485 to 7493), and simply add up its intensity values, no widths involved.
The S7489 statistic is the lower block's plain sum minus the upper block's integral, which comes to -61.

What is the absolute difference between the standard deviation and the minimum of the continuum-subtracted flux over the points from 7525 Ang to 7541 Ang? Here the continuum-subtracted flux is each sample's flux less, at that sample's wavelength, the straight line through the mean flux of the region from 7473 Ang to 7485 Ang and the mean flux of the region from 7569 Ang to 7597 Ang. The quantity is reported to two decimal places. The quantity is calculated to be 0.11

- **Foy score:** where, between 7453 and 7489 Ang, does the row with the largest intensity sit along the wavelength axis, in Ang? 7483.0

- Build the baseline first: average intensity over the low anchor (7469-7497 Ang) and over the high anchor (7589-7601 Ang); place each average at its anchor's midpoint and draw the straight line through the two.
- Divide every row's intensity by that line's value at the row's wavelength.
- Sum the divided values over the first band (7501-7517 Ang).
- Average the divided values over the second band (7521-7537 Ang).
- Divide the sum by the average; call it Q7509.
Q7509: 3.90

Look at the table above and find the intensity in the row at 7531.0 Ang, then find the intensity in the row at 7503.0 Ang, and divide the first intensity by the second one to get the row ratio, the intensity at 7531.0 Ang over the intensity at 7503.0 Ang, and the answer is 1.03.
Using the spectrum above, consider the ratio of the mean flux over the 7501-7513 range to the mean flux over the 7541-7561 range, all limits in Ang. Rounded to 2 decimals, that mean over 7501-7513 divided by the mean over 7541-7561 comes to 0.98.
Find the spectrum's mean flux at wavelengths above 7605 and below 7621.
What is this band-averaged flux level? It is 9.86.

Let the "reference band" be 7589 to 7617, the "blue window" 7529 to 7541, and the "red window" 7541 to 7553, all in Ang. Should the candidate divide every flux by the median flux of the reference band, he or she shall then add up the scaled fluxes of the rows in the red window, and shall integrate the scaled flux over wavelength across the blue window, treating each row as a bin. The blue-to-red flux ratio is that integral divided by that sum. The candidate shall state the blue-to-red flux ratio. 4.046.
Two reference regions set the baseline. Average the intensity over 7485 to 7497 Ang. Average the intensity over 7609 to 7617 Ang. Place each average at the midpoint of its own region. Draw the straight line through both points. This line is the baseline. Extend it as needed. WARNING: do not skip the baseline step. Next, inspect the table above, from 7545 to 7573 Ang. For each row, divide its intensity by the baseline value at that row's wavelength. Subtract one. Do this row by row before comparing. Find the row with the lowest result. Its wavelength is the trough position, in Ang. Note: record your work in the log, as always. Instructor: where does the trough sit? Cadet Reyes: 7551.0 Ang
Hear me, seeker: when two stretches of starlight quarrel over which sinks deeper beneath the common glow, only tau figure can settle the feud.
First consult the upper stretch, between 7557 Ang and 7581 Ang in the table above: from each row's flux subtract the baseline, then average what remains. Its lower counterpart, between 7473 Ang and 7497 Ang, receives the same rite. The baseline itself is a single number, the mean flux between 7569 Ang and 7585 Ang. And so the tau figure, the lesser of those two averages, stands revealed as -0.14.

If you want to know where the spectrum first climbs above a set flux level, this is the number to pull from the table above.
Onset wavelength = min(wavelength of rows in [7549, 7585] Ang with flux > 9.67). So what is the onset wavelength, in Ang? 7559.0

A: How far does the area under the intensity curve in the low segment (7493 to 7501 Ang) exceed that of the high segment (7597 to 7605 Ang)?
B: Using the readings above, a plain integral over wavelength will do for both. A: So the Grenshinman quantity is -4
